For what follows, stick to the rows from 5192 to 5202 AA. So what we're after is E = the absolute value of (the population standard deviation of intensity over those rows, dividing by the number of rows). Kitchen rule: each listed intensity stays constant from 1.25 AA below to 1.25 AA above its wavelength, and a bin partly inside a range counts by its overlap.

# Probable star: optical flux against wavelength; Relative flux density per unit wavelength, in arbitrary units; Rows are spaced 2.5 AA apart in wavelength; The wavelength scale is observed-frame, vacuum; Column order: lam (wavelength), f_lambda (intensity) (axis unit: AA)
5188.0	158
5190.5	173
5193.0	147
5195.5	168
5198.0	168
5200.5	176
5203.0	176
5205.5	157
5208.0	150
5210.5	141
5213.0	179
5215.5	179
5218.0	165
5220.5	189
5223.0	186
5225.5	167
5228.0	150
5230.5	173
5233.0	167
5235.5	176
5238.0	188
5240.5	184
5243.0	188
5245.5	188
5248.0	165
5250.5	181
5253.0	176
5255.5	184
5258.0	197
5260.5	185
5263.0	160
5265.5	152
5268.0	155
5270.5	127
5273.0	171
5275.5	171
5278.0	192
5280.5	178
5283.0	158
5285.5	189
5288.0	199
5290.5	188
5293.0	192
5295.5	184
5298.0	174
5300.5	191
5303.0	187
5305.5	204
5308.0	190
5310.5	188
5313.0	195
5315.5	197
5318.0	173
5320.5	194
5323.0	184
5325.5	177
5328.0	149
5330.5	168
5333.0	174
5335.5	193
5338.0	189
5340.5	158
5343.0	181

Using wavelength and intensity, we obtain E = 11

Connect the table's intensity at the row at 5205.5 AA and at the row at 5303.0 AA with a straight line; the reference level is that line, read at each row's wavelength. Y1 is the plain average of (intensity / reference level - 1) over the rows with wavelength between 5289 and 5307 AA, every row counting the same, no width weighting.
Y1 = 0.017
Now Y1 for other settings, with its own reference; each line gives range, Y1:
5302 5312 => 0.022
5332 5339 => -0.059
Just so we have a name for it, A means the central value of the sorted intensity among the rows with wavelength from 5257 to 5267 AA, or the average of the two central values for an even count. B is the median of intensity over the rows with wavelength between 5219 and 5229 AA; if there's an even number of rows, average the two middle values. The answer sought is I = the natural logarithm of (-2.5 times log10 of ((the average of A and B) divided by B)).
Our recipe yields -4.4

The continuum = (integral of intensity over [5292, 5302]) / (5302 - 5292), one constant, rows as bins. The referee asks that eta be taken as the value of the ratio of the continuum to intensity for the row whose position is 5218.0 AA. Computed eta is 1.12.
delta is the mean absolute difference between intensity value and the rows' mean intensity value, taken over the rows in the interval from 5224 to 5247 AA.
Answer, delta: 10.1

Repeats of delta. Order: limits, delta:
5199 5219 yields 12.1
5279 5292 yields 11.5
